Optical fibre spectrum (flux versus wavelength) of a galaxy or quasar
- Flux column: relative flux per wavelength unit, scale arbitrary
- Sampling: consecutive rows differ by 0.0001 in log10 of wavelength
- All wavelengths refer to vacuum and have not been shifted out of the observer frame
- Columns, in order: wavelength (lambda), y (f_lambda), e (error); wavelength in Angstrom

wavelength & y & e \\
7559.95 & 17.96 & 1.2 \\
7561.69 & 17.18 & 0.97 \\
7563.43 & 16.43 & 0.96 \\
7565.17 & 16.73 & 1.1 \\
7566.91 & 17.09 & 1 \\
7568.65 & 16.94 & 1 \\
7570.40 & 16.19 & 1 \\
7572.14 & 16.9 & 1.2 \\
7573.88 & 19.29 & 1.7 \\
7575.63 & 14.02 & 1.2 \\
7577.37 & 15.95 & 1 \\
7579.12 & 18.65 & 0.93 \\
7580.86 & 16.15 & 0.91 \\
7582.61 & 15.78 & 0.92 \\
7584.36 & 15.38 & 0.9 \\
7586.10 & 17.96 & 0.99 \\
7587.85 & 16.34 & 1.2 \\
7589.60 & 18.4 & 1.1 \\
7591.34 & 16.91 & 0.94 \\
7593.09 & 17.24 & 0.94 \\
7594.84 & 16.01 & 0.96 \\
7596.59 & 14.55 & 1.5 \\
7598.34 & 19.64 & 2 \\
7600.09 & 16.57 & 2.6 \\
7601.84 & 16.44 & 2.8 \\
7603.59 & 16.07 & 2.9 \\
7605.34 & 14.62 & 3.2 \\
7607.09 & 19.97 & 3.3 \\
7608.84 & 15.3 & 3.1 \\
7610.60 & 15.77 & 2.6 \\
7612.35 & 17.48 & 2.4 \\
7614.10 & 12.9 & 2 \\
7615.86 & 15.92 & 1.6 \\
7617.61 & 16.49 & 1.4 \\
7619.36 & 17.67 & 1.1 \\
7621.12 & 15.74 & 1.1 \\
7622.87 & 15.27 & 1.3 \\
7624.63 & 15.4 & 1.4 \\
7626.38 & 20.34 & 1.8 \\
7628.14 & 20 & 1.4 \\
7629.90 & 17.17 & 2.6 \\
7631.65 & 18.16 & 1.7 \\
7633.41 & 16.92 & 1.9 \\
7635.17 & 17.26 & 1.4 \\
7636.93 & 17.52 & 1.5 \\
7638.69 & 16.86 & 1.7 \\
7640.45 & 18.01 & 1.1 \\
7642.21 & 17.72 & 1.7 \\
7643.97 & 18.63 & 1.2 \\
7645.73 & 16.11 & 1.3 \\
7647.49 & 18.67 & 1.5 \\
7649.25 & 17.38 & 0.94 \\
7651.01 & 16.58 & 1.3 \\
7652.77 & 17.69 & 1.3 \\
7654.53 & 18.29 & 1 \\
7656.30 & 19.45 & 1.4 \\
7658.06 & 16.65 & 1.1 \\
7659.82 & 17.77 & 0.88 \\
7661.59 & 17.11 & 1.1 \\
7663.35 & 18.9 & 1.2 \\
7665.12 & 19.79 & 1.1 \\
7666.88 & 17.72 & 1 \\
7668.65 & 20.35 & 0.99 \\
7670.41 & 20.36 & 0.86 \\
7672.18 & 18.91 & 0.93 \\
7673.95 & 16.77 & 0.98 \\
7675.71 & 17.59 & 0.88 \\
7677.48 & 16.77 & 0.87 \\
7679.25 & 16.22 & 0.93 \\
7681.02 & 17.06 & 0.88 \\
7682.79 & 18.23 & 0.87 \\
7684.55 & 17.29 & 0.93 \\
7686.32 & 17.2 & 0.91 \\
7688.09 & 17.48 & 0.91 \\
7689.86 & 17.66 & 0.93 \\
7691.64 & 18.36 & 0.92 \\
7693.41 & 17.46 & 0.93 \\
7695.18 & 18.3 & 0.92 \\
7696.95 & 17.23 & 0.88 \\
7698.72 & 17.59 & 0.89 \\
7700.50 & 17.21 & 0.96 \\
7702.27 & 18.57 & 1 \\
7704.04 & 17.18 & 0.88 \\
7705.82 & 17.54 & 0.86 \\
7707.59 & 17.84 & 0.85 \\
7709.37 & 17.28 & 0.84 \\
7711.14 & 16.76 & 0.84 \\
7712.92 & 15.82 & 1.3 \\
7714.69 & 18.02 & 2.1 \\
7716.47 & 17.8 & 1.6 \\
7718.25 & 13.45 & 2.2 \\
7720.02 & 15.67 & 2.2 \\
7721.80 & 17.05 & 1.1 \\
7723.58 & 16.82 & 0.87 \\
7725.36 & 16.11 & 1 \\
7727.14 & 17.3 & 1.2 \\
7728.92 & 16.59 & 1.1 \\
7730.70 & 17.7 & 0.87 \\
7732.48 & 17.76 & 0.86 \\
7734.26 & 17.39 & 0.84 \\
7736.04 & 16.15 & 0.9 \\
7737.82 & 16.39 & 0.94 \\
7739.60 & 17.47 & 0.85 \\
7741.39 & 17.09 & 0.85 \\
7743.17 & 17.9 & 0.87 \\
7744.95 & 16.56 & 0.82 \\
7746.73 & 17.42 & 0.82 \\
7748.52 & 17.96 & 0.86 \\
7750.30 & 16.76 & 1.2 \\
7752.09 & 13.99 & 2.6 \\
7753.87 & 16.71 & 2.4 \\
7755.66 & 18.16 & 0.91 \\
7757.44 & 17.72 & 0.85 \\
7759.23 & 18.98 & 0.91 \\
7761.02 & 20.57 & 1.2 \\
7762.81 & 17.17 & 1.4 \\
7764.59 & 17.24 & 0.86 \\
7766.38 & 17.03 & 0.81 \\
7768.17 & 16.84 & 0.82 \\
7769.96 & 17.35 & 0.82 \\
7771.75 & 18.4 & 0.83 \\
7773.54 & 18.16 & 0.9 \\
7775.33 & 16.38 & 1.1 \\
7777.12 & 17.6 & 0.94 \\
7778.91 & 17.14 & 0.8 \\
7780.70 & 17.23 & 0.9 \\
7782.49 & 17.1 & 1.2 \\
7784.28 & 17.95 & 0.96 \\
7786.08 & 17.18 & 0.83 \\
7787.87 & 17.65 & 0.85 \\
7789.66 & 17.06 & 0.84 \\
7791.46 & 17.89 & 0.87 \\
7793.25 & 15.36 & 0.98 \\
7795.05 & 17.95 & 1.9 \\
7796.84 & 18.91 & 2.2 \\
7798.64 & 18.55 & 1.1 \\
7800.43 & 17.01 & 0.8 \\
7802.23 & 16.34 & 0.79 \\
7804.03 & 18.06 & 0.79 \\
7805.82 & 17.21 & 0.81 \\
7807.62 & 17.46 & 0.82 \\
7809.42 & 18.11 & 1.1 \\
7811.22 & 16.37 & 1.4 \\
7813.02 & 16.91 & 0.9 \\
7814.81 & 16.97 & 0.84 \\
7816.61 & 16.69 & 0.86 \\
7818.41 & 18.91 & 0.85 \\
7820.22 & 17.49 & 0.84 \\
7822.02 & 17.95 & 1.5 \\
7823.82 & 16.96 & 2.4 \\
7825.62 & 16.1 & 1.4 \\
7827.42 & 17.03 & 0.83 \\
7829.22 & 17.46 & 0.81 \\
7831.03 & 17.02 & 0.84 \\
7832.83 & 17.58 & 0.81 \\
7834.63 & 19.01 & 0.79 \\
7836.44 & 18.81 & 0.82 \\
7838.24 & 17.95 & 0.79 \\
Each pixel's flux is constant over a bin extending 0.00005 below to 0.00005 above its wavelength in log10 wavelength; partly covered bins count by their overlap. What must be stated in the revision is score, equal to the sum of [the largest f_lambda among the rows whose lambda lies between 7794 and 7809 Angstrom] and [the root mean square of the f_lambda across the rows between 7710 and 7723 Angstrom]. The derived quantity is 35.3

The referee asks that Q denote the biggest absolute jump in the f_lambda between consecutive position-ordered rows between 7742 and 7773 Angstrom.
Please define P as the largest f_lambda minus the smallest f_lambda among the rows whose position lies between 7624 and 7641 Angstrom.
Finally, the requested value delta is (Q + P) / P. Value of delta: 1.69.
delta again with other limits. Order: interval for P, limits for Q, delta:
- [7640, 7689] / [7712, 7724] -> 2.02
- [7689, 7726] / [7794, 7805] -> 1.34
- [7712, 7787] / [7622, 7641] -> 1.69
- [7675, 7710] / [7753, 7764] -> 2.45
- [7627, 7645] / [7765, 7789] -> 1.57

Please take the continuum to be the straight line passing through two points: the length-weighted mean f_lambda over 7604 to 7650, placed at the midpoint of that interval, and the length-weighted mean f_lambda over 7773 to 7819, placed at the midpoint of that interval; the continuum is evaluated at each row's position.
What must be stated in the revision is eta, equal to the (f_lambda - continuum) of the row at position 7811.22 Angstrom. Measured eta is -1.0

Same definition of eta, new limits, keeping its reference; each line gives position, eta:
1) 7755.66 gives 0.9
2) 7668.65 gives 3.2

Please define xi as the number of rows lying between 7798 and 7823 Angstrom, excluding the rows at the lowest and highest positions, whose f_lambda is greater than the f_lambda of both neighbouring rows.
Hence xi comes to 4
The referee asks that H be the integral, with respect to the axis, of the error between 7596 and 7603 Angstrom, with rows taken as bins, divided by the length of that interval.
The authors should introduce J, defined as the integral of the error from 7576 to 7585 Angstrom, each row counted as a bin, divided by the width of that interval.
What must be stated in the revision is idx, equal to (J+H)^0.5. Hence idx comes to 1.80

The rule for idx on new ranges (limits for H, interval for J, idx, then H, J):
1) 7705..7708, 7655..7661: 1.40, 0.9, 1.12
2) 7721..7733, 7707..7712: 1.36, 1.0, 0.84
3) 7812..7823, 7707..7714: 1.41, 1.0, 0.99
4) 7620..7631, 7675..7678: 1.57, 1.6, 0.87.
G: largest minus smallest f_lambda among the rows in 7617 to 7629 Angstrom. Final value 5.1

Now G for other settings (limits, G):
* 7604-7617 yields 7.1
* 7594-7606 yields 5.1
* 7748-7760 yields 5.0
